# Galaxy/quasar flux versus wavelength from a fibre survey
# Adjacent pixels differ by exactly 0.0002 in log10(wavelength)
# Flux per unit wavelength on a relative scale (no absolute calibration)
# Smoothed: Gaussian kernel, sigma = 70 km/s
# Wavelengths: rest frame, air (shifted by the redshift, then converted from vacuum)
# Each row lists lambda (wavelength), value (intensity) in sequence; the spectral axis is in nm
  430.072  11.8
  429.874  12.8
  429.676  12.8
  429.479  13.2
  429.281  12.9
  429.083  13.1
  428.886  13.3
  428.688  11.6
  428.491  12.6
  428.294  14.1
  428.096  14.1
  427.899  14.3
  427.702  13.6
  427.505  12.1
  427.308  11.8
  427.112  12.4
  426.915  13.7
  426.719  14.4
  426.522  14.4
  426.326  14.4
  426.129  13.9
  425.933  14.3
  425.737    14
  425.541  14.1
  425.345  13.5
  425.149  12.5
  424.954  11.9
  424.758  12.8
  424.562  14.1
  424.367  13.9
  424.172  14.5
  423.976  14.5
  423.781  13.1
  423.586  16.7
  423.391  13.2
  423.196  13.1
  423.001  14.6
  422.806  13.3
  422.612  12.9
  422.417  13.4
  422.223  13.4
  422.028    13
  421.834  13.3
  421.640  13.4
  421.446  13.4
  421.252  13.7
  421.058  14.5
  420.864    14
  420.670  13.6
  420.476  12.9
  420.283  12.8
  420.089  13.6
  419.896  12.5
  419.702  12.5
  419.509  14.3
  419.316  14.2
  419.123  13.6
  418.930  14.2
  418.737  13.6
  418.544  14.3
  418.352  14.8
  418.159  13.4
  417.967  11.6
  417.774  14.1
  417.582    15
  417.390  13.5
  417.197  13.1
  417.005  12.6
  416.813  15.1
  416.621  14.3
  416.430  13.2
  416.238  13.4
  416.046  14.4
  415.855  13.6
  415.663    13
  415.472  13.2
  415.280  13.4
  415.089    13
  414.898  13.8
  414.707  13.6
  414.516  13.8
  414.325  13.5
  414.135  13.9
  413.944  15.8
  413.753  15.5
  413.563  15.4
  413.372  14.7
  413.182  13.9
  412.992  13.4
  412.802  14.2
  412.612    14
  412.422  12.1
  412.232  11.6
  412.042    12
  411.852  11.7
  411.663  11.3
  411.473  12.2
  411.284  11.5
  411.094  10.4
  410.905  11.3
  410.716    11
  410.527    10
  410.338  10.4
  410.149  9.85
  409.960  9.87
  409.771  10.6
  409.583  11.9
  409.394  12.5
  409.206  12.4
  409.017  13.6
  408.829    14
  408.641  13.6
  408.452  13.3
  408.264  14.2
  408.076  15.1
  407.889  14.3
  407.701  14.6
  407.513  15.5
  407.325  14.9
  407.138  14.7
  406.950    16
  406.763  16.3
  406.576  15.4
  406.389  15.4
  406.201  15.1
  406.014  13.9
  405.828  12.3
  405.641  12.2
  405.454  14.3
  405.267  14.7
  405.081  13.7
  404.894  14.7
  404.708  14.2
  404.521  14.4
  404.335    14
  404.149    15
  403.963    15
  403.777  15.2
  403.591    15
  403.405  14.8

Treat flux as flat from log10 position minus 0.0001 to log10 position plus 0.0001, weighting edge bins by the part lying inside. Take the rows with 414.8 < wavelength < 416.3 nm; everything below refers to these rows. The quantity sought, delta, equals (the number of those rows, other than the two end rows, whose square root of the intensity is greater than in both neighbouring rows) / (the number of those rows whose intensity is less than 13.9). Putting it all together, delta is 0.29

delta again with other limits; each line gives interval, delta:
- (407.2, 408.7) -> 1.00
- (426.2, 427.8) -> 0.00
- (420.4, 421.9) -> 0.17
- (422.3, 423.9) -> 0.33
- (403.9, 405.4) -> 2.00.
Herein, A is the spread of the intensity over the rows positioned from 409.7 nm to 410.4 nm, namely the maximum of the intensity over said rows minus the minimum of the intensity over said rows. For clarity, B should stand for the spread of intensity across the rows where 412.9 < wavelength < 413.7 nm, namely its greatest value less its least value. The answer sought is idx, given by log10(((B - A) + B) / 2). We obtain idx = 0.21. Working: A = 0.75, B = 2.0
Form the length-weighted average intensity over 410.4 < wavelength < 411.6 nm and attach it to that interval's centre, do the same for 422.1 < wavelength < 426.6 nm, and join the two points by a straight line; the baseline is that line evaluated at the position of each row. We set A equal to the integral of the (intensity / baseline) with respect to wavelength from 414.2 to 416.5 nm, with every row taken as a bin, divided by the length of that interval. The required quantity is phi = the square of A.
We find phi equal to 1.28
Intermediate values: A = 1.13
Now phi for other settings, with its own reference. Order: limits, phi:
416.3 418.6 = 1.24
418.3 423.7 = 1.09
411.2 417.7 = 1.32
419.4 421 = 1.06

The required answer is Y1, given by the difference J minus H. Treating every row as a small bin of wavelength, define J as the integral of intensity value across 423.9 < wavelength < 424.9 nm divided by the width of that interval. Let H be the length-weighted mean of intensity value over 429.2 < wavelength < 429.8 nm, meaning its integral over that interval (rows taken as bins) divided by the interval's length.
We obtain 0.9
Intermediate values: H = 13.0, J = 13.8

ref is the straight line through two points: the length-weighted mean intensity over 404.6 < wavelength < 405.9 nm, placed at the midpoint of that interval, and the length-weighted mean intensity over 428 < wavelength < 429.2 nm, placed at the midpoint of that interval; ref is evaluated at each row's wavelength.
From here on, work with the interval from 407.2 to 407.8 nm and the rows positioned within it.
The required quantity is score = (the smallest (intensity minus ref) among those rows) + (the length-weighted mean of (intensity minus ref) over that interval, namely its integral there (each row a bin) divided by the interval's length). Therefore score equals 2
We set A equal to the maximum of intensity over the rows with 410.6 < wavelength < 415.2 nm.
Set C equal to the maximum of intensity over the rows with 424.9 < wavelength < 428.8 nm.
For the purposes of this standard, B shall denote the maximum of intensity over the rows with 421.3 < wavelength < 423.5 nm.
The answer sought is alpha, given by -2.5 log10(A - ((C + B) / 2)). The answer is -0.28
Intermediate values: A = 15.8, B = 14.6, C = 14.4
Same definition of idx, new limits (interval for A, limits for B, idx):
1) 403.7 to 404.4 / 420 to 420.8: -0.70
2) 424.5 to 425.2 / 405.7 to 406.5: 0.30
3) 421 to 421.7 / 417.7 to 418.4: 0.42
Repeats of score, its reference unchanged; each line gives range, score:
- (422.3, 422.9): 0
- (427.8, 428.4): 2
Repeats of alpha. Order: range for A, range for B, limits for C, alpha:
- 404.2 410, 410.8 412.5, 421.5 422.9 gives -1.36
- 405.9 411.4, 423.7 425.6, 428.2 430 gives -0.75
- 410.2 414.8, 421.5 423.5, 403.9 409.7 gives 1.14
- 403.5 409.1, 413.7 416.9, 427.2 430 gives -0.24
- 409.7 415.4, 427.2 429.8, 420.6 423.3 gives -0.33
